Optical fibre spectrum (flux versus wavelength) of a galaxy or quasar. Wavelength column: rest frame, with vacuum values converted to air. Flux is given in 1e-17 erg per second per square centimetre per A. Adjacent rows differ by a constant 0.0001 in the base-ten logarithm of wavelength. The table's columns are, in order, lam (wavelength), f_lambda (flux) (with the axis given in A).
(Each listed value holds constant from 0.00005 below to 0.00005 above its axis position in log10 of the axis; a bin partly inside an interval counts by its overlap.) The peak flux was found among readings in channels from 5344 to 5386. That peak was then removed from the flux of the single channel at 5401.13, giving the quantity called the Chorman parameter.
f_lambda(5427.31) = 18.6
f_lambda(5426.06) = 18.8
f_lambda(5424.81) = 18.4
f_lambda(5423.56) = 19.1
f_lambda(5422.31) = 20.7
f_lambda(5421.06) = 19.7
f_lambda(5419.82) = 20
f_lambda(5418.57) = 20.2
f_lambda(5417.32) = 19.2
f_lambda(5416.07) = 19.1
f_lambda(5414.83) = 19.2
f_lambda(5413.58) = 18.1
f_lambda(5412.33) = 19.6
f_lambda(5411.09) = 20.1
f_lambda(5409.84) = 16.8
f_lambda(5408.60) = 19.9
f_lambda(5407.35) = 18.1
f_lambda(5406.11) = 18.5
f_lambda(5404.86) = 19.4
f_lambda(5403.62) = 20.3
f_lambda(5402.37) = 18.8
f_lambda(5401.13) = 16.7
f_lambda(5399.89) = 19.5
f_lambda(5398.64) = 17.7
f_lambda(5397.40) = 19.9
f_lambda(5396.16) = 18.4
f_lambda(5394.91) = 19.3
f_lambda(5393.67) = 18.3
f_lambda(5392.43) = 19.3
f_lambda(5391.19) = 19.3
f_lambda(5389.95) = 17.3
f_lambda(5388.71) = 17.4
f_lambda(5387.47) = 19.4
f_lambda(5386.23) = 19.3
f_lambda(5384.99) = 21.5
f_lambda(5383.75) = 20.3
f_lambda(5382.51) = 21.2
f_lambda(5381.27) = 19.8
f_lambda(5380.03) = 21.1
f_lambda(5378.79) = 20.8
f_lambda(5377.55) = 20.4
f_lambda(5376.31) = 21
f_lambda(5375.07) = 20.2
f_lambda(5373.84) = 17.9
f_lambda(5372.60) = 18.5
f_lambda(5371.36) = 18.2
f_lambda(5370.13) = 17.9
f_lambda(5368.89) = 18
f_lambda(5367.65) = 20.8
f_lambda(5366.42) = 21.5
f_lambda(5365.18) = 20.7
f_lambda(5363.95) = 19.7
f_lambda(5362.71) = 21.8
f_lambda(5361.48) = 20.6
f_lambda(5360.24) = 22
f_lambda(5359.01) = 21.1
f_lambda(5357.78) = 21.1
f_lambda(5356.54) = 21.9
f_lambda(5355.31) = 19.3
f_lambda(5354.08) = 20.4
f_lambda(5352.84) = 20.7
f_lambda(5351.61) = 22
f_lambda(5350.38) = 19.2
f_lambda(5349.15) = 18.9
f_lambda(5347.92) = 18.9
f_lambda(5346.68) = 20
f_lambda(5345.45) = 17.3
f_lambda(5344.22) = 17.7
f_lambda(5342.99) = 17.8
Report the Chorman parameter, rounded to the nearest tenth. -5.3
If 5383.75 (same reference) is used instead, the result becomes -1.7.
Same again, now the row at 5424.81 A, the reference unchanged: -3.6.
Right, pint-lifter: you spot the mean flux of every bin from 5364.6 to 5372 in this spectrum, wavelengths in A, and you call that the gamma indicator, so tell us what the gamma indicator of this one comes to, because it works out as 19.5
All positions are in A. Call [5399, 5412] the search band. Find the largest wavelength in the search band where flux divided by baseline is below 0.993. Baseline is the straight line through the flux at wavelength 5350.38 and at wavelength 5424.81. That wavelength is 5409.84 A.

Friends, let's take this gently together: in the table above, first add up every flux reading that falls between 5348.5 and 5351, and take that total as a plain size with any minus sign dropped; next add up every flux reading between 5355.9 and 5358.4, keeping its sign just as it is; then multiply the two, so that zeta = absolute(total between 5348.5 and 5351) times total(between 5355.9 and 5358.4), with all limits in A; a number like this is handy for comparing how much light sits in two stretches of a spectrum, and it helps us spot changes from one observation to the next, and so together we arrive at 1638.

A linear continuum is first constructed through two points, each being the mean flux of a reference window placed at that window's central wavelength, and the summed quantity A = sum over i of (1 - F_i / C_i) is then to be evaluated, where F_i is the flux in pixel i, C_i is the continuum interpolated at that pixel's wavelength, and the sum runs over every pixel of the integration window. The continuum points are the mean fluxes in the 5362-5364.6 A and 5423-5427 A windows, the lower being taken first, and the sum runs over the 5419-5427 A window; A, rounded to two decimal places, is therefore -0.20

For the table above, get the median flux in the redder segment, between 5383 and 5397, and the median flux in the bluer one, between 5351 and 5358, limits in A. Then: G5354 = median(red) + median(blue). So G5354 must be 40.2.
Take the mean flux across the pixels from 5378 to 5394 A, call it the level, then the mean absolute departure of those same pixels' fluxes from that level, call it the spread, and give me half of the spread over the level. 0.027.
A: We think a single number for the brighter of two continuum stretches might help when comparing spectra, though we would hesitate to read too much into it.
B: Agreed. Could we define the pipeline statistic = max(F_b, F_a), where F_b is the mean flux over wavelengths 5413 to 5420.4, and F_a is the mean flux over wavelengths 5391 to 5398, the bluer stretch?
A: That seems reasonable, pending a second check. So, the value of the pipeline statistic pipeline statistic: 19.3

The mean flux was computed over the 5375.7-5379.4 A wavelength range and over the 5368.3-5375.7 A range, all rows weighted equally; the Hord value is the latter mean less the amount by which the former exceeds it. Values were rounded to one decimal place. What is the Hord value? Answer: 16.2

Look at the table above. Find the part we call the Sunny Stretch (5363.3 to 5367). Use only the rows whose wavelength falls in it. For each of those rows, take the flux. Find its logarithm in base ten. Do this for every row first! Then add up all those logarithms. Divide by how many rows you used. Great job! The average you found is 1.31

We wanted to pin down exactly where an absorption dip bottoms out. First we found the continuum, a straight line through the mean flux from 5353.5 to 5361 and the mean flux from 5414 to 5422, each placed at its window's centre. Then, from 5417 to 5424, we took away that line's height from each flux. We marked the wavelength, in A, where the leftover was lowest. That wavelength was 5417.32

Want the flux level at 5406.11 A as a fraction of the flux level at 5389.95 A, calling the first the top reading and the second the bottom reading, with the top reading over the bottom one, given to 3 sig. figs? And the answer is 1.07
